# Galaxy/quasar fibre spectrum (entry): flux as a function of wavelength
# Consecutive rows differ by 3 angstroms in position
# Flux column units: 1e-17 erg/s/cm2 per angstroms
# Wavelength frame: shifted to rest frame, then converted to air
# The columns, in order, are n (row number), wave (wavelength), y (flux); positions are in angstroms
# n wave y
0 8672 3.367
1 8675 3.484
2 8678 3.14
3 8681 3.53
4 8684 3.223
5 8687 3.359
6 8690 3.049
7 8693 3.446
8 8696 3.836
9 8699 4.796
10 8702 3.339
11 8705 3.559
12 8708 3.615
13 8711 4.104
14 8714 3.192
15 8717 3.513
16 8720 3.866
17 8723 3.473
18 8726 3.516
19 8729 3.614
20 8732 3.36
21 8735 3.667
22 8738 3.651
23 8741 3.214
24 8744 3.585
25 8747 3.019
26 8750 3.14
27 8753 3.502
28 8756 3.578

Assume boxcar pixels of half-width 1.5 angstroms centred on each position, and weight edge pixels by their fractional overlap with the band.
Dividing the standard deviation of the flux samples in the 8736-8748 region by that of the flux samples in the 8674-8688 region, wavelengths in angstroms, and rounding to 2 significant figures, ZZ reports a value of 1.8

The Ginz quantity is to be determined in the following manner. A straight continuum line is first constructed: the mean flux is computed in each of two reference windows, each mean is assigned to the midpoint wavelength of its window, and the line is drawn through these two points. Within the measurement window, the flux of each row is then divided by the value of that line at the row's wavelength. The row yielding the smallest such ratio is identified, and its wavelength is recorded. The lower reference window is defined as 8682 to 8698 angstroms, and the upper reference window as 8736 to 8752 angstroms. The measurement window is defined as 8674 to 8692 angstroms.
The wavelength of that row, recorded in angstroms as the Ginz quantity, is 8690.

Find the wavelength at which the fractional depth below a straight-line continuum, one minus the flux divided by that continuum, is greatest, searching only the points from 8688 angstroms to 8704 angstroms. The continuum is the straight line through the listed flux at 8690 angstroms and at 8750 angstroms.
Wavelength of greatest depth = 8690 angstroms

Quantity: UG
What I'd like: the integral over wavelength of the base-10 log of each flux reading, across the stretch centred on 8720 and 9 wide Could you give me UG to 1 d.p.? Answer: 5.0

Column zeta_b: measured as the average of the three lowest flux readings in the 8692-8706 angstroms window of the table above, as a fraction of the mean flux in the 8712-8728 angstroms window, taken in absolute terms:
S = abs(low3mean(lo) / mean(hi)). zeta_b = 0.98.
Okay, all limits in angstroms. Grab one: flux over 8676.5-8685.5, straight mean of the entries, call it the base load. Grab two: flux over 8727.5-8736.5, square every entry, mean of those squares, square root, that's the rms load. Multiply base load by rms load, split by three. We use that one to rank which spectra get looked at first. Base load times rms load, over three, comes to 3.9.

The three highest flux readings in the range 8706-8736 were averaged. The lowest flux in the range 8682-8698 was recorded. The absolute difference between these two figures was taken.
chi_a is 0.83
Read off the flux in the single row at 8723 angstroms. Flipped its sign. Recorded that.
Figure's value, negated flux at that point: -3.47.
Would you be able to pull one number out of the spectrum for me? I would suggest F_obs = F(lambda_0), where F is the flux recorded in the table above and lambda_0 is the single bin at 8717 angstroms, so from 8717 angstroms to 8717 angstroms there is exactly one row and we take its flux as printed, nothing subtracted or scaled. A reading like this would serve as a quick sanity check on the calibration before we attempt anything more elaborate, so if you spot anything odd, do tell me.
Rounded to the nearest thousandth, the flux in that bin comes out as 3.513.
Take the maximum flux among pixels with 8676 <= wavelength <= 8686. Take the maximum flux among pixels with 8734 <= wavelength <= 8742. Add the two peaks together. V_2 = 7.2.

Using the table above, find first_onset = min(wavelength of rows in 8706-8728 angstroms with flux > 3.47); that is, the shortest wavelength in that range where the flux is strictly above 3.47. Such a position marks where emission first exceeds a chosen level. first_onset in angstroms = 8708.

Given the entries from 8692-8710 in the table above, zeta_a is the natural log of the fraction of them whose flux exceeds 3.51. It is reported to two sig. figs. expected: -0.41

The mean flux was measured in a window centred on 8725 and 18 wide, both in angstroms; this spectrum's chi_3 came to 3.56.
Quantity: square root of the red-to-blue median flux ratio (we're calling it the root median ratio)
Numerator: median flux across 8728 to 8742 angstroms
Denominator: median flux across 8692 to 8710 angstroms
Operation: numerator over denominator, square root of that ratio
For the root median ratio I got 1.00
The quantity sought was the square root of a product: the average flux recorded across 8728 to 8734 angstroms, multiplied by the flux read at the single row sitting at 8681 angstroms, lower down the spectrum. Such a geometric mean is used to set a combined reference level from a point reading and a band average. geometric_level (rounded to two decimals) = 3.51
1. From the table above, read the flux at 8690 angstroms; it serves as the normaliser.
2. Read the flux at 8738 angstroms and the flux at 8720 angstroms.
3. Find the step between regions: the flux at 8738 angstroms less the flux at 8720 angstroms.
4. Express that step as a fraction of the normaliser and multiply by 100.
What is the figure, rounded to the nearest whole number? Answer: -7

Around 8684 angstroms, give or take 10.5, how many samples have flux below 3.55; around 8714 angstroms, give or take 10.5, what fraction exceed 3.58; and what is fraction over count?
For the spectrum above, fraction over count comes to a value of 0.061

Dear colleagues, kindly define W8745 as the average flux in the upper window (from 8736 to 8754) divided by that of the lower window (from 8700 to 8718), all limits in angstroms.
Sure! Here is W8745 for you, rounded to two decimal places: 0.94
